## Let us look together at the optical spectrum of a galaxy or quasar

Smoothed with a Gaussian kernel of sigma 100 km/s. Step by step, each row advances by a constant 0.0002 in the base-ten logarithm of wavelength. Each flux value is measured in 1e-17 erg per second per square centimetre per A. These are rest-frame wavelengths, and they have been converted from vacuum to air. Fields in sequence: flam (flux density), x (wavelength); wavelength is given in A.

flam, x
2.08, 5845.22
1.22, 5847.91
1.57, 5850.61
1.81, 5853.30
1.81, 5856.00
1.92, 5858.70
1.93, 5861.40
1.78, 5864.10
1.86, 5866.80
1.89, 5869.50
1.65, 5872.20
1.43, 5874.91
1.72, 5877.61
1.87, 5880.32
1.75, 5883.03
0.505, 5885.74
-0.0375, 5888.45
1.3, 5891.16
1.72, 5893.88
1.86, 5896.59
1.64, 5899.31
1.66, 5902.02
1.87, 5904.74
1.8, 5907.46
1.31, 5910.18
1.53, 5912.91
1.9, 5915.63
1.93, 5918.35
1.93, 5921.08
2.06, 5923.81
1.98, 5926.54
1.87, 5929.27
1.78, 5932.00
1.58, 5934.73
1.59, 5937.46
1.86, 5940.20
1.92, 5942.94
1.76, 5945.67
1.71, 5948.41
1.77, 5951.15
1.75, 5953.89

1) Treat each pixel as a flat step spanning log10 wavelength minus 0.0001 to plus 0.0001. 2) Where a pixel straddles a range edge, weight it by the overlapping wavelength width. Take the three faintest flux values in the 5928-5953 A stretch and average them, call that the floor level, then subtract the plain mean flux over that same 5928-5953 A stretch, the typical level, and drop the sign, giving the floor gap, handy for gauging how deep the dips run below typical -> 0.13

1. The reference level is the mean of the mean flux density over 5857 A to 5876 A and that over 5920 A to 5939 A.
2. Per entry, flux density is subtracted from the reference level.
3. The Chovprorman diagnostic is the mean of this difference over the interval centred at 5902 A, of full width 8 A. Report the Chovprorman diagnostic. 0.08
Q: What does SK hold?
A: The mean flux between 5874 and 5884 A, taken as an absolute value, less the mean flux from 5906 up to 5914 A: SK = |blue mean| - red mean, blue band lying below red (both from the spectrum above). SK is 0.15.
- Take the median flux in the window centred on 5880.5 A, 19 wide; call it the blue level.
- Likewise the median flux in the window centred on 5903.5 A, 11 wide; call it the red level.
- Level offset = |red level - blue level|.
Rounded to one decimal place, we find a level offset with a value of 0.1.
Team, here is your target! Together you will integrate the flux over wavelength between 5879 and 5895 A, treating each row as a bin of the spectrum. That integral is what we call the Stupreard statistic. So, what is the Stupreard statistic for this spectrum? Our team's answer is 19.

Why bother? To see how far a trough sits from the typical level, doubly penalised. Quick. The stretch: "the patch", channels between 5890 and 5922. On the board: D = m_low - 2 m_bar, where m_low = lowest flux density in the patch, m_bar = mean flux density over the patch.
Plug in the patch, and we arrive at -2.11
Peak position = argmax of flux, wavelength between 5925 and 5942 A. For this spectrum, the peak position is 5926.54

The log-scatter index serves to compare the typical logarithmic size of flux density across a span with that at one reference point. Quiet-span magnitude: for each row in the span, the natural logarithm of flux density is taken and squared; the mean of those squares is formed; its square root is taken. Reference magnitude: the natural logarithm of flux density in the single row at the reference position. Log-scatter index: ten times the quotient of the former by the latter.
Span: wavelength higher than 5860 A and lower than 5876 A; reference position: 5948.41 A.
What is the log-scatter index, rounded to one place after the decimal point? 10.6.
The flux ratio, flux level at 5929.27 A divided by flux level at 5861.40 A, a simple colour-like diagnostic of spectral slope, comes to 0.97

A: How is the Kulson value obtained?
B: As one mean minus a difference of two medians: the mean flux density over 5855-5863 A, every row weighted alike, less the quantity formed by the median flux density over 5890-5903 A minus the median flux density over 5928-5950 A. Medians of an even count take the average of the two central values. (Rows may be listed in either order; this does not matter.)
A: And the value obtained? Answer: 2.00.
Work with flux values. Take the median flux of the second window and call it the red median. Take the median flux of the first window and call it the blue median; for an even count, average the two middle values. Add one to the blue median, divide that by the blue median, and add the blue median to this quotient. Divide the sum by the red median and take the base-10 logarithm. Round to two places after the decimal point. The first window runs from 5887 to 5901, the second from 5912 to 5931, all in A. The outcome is 0.23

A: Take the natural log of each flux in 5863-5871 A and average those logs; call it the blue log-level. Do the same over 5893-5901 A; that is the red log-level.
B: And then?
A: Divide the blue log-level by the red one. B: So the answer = 1.11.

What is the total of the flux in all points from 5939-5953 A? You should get 9.0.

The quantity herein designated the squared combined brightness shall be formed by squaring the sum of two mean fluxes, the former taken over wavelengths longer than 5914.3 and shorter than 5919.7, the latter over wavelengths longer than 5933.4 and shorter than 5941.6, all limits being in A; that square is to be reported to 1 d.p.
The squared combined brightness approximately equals 12.9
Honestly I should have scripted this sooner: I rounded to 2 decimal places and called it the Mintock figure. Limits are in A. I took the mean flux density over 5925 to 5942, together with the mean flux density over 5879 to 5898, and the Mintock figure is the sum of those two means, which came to 3.06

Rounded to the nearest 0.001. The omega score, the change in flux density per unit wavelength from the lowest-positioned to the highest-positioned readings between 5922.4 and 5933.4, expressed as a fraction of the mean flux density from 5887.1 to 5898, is -0.028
